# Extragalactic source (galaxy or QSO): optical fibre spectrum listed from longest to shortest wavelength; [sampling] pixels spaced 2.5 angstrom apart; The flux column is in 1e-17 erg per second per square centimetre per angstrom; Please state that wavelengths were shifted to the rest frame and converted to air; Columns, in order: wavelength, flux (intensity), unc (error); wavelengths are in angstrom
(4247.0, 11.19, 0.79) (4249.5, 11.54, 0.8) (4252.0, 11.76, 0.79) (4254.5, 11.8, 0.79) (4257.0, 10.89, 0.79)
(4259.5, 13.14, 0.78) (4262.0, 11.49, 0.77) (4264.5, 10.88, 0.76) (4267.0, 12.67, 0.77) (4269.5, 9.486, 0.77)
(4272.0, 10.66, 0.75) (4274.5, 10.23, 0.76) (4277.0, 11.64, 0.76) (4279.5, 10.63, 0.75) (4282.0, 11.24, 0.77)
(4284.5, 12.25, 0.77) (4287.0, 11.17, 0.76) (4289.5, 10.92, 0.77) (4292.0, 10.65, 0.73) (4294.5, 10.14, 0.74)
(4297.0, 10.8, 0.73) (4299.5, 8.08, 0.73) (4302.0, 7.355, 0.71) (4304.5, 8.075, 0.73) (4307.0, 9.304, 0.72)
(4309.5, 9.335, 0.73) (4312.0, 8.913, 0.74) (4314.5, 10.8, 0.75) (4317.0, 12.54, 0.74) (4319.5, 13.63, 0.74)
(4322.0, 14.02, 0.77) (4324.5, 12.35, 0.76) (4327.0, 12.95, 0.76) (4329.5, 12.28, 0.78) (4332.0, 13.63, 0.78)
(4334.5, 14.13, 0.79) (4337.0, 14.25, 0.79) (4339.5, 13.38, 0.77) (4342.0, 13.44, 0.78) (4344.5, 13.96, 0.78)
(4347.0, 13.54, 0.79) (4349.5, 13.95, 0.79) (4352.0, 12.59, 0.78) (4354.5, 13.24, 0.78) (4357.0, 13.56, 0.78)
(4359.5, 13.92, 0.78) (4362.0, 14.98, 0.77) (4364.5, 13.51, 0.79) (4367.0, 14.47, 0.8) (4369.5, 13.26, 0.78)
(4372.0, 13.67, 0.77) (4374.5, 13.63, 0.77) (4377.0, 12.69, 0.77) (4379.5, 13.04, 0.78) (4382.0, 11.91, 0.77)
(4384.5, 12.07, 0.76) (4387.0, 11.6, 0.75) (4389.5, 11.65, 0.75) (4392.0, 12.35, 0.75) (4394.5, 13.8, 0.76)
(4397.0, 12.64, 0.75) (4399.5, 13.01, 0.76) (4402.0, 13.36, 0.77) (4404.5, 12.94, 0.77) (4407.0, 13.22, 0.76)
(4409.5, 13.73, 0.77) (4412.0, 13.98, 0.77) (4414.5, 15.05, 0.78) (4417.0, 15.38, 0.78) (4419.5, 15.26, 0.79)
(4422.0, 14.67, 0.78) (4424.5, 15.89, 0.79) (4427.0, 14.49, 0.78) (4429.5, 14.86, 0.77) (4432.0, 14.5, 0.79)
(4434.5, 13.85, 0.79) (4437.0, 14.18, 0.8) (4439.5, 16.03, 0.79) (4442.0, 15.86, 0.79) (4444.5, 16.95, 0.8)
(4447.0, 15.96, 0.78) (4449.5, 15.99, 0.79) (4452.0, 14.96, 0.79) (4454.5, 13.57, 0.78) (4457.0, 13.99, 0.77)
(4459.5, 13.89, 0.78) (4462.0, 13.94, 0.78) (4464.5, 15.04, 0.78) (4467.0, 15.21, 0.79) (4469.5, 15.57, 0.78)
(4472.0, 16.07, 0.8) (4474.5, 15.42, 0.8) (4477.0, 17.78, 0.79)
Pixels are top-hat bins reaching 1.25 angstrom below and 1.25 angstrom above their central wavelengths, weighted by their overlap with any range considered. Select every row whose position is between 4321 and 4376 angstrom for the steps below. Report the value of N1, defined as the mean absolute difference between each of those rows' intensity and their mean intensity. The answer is 0.5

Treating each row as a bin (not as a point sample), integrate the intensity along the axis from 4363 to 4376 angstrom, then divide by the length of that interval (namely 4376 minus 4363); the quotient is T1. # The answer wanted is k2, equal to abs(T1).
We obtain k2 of 13.7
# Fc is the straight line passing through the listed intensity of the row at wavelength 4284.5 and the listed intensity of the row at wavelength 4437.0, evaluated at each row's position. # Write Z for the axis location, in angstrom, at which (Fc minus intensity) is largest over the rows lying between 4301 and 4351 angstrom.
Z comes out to 4302.0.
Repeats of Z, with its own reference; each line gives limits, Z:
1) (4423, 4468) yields 4454.5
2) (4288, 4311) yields 4302.0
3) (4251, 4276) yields 4269.5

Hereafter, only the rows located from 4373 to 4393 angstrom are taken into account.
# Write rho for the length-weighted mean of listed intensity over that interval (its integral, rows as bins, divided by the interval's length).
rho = 12.4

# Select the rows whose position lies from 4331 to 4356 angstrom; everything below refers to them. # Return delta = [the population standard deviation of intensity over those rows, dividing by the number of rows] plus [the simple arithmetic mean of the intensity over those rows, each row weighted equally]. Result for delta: 14.1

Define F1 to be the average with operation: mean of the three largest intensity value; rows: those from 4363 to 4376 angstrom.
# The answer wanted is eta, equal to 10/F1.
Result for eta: 0.72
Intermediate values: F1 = 13.9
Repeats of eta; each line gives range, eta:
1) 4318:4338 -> 0.71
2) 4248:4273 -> 0.80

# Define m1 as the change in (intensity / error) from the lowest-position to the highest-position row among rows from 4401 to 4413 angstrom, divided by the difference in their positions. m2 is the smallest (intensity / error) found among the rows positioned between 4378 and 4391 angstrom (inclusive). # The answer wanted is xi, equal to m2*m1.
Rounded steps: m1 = 0.08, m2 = 15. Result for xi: 1.2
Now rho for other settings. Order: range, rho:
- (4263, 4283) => 10.9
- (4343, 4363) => 13.7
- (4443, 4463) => 14.9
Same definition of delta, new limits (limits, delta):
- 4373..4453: 15.5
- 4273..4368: 14.0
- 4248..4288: 12.2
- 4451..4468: 15.0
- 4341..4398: 14.1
